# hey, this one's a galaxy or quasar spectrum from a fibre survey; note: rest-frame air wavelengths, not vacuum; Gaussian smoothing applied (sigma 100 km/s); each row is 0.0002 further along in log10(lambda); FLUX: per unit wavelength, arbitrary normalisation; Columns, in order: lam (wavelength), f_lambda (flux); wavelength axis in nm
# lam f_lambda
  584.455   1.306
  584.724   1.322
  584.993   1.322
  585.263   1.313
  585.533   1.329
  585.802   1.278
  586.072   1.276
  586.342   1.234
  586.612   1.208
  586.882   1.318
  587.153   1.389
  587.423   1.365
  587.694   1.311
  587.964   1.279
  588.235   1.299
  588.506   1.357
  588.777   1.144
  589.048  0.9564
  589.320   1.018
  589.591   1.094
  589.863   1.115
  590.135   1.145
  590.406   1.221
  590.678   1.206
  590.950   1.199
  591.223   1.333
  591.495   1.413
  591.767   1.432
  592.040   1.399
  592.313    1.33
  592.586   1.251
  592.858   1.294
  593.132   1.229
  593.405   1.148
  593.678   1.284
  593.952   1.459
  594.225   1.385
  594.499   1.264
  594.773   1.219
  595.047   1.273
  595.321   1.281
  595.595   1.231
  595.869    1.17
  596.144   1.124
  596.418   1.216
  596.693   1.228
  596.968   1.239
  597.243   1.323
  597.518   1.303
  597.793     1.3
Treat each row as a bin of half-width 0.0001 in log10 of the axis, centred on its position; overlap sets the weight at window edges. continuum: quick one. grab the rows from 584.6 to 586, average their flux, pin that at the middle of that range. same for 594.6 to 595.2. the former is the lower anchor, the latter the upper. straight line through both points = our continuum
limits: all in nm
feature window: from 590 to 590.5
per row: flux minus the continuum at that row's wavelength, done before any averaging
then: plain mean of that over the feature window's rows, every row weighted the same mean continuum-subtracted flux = -0.10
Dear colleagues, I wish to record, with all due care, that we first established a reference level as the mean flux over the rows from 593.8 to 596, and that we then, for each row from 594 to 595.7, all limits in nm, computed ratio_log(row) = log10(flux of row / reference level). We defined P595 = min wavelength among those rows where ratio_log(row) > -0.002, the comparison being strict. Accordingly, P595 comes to 594.225 nm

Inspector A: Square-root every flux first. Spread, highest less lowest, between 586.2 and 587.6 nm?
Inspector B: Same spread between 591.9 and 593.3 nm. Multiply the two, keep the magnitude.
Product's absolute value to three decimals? 0.006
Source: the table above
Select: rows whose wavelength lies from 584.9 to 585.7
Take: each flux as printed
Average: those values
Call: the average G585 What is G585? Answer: 1.32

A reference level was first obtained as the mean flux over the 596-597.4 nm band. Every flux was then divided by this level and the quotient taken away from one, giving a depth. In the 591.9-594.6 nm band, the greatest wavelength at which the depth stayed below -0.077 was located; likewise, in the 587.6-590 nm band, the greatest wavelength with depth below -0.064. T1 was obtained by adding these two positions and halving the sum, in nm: 591.37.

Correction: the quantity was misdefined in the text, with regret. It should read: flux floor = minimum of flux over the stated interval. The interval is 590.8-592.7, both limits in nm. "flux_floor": 1.199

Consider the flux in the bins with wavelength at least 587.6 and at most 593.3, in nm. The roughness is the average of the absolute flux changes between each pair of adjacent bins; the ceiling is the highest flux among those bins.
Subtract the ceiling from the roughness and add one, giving -0.366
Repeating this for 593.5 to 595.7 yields -0.384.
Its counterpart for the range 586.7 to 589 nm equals -0.322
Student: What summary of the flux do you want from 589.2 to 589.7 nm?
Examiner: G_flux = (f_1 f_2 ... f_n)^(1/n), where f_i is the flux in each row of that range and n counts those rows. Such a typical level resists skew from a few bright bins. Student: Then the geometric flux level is 1.06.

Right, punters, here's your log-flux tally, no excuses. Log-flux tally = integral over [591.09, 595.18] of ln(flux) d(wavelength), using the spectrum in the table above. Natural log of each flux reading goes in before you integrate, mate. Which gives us 1.11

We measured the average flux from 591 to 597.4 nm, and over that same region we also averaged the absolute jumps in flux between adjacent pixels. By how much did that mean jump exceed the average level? -1.22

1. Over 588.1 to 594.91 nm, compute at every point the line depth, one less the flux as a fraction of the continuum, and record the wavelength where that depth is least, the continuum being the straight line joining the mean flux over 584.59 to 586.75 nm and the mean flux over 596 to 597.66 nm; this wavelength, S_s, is 593.952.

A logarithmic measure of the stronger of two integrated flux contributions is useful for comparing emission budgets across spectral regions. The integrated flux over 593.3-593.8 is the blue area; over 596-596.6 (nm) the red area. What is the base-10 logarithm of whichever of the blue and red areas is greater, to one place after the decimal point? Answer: -0.2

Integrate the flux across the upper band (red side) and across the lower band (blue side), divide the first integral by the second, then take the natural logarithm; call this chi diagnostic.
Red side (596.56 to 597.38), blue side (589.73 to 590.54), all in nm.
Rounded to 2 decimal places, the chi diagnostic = 0.10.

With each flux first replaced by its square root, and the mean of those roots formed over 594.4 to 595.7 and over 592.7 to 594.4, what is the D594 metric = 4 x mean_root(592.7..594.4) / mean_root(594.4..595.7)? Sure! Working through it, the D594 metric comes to 4.07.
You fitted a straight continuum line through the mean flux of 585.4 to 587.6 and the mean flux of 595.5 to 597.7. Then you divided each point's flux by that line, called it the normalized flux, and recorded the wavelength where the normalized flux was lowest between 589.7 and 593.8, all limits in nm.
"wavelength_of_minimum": 589.863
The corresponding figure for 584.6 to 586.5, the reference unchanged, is 586.342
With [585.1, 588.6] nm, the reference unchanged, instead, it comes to 586.612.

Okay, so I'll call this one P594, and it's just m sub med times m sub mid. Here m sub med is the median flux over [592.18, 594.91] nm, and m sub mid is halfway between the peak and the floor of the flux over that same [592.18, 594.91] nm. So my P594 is 1.66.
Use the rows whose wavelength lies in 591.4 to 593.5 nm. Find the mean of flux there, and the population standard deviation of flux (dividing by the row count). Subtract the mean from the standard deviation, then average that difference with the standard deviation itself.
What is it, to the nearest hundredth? -0.56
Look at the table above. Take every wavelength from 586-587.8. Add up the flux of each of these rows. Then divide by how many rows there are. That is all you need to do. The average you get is 1.30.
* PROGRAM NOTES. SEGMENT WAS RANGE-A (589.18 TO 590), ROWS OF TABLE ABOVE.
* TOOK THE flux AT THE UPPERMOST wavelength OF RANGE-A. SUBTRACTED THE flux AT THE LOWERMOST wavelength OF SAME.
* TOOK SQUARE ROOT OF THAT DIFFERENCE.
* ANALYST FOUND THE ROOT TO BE 0.31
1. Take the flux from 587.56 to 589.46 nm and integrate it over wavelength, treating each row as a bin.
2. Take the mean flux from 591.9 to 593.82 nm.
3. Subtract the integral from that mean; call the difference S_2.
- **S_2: -0.99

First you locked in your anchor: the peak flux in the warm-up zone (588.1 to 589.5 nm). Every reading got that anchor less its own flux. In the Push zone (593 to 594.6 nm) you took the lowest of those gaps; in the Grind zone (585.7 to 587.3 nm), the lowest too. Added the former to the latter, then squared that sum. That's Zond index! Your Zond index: 0.0180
